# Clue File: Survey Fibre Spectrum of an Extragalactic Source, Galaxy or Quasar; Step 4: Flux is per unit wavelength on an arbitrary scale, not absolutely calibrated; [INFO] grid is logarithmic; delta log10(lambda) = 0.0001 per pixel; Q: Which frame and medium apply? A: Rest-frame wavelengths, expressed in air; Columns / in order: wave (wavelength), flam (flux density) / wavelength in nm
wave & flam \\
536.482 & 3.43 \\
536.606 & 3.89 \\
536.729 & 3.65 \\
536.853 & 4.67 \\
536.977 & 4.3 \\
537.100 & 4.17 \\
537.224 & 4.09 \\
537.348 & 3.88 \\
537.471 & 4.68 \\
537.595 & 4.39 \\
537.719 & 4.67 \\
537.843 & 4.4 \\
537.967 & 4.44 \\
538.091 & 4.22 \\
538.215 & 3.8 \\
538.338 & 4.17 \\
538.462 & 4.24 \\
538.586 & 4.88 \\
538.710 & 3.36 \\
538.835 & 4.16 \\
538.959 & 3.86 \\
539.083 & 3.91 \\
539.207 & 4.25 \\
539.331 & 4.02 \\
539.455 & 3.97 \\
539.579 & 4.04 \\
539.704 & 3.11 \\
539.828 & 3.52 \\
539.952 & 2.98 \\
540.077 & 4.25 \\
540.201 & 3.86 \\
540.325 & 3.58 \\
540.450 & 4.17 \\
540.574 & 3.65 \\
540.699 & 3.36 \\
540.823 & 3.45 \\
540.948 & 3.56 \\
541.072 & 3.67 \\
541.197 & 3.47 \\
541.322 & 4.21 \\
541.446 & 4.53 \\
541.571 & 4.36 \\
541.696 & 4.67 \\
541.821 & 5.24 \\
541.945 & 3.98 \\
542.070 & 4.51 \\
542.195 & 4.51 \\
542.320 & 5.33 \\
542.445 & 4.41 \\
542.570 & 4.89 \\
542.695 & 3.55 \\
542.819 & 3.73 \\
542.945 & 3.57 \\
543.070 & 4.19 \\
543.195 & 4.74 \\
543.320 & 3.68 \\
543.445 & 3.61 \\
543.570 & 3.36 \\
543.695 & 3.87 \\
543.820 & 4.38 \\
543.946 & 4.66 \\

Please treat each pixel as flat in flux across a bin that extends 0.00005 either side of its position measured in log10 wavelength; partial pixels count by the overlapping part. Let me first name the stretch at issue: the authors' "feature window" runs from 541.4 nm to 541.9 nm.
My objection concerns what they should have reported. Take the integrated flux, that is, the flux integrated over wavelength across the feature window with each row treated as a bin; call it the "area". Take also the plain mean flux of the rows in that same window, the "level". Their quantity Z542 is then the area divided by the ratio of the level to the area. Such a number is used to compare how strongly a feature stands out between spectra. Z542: 1.17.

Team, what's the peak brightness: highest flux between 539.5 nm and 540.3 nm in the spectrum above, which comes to 4.25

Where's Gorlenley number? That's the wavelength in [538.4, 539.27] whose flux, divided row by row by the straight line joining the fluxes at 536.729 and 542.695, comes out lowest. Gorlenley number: 538.710 nm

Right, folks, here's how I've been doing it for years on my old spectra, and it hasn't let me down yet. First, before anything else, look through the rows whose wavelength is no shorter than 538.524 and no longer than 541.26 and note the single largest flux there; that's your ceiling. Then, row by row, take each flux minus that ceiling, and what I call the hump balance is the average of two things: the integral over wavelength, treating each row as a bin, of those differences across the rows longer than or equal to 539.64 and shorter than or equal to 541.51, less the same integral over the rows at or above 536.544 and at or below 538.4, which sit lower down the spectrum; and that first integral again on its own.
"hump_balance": -1.6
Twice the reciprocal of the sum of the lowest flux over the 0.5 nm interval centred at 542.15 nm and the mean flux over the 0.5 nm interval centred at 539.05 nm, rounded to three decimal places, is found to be 0.249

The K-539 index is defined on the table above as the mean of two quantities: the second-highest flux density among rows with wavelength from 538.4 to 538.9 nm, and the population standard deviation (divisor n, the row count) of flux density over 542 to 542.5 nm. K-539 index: 2.31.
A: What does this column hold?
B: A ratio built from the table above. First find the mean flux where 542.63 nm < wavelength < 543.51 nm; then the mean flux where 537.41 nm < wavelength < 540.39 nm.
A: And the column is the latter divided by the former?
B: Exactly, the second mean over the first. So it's 1.04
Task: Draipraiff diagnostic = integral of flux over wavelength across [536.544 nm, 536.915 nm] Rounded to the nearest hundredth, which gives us 1.51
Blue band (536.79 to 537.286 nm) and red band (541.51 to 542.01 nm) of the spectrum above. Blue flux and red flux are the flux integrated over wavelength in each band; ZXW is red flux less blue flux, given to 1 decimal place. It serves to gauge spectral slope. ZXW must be 0.1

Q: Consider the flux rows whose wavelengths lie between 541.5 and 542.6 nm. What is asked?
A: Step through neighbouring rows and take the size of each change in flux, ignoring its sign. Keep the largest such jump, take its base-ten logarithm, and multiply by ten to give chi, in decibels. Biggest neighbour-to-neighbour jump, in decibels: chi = 1.0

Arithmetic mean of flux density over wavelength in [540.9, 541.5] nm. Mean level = 3.9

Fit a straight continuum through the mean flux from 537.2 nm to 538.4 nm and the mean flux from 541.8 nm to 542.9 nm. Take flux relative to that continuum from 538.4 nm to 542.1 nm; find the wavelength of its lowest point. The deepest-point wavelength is 539.952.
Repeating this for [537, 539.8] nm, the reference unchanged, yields 539.704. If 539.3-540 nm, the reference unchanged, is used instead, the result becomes 539.952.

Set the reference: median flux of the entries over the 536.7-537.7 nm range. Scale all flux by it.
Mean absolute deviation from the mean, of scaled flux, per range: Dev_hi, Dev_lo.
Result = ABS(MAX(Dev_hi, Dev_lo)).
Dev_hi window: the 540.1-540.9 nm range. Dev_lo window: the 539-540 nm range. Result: 0.0924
